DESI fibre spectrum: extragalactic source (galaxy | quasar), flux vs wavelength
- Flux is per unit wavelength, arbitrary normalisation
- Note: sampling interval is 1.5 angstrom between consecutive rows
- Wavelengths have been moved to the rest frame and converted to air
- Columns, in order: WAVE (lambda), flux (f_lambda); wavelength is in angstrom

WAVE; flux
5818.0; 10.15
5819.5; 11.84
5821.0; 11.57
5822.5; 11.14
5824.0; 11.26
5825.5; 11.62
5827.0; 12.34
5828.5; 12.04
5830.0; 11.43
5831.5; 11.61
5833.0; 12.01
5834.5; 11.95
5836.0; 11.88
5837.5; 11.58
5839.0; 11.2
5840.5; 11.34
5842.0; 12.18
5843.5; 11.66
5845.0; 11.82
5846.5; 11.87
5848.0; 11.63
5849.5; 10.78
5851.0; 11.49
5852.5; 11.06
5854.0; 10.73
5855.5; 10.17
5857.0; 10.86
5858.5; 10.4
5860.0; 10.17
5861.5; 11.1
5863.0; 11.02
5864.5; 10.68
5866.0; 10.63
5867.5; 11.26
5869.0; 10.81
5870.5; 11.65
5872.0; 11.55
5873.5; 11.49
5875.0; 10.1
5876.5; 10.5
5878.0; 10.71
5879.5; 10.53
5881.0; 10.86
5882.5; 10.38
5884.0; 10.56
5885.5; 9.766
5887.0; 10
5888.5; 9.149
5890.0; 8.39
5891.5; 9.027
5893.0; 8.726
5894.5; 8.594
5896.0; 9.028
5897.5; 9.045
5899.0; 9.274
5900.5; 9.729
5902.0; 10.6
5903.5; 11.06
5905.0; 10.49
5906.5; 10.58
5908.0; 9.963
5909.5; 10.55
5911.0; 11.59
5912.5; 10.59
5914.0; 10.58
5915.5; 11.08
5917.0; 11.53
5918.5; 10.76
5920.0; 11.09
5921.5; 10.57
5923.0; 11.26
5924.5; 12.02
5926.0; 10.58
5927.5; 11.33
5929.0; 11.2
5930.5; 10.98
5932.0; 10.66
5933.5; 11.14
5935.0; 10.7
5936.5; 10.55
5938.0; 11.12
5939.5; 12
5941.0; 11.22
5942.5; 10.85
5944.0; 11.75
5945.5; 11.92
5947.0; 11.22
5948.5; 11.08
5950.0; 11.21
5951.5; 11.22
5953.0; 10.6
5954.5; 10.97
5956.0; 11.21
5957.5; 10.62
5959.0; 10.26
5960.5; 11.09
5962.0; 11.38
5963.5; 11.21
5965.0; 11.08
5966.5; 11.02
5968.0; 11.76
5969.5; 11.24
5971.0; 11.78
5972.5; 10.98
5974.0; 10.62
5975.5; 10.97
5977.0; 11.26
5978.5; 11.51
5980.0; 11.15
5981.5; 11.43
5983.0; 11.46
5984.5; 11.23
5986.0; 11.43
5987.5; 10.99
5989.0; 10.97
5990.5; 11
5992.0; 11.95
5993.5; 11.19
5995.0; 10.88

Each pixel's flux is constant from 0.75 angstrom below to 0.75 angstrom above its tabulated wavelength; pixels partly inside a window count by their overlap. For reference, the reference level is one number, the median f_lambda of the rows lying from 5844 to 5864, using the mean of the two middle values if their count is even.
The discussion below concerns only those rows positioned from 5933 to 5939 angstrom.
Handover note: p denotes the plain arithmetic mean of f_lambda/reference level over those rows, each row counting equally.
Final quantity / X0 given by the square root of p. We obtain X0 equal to 0.99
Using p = 0.987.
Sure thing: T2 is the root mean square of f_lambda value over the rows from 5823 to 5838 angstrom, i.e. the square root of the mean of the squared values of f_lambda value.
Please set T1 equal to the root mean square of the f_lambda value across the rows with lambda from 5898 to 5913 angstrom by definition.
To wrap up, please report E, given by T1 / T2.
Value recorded 0.89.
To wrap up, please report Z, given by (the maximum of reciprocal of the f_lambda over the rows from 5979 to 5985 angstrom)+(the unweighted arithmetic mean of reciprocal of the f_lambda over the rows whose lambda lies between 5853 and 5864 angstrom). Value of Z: 0.184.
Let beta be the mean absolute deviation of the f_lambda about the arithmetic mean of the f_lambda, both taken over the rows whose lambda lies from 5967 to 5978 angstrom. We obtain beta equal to 0.32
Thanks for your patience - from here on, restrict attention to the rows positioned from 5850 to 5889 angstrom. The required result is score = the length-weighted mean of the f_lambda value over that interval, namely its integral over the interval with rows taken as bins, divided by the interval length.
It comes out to 10.7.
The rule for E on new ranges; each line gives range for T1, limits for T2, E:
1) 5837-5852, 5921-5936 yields 1.05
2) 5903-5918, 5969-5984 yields 0.96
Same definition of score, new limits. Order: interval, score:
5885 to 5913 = 9.8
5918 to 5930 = 11.1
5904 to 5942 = 11.0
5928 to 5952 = 11.2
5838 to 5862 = 11.2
